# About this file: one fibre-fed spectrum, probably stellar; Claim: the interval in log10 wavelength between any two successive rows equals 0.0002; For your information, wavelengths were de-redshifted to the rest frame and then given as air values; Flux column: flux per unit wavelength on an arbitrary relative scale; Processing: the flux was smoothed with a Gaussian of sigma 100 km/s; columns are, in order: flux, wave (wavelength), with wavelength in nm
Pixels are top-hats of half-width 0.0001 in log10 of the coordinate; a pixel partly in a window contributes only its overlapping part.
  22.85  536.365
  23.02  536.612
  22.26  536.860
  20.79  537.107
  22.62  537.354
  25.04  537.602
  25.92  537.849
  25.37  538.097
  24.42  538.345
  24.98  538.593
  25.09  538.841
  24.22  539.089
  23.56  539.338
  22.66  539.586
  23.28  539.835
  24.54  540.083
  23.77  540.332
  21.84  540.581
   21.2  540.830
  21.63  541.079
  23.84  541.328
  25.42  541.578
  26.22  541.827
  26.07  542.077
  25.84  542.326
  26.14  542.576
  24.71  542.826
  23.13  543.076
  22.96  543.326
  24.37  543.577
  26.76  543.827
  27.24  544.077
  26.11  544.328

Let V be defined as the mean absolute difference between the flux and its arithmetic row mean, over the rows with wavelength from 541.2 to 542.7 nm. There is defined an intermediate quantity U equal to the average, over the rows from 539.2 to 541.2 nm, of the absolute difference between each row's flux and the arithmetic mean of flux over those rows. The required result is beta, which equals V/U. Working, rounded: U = 0.98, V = 0.64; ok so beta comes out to 0.654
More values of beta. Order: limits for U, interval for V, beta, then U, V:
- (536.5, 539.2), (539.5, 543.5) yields 1.074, 1.31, 1.41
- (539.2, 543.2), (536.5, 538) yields 1.069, 1.38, 1.47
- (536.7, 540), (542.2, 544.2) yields 1.097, 1.23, 1.35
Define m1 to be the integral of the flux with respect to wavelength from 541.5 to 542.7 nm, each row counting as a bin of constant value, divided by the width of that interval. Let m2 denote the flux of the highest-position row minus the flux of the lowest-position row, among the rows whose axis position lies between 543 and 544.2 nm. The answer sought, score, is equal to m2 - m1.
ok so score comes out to -21.9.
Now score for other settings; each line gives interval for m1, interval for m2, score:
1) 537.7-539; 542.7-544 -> -23.1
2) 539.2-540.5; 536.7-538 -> -19.8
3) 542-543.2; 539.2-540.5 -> -24.9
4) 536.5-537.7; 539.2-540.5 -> -22.5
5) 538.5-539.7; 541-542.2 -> -19.7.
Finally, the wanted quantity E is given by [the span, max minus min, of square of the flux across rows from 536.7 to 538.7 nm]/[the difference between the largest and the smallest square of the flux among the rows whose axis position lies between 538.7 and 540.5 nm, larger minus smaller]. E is 2.1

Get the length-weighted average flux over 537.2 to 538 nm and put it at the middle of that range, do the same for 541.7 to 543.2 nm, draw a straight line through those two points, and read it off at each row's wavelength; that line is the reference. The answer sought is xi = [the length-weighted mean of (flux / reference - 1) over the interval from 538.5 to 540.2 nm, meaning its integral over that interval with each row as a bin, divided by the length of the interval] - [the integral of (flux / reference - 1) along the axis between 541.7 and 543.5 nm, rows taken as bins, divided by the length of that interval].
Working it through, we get -0.01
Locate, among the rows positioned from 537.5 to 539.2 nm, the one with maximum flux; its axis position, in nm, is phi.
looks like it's 537.849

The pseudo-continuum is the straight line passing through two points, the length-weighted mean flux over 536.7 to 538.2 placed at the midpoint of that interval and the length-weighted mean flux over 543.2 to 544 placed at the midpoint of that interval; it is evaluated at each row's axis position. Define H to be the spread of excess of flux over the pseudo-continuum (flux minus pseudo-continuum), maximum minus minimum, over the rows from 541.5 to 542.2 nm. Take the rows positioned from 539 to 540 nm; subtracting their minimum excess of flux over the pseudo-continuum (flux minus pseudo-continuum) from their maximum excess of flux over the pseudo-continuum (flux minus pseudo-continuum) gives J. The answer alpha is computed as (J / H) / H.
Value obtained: 2.95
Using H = 0.8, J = 1.7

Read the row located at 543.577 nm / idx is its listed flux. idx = 24.37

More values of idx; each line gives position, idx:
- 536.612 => 23.02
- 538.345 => 24.42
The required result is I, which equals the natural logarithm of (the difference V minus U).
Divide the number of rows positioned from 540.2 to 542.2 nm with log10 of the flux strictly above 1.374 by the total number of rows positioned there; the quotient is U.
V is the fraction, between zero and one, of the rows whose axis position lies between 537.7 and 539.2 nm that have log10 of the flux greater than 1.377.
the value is -1.0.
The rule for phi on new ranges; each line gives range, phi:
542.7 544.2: 544.077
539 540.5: 540.083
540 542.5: 541.827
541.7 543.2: 541.827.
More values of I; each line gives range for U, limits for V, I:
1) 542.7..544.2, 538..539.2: -1.1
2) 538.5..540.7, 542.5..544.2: -1.8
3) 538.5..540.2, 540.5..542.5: -2.9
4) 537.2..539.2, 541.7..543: -2.1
